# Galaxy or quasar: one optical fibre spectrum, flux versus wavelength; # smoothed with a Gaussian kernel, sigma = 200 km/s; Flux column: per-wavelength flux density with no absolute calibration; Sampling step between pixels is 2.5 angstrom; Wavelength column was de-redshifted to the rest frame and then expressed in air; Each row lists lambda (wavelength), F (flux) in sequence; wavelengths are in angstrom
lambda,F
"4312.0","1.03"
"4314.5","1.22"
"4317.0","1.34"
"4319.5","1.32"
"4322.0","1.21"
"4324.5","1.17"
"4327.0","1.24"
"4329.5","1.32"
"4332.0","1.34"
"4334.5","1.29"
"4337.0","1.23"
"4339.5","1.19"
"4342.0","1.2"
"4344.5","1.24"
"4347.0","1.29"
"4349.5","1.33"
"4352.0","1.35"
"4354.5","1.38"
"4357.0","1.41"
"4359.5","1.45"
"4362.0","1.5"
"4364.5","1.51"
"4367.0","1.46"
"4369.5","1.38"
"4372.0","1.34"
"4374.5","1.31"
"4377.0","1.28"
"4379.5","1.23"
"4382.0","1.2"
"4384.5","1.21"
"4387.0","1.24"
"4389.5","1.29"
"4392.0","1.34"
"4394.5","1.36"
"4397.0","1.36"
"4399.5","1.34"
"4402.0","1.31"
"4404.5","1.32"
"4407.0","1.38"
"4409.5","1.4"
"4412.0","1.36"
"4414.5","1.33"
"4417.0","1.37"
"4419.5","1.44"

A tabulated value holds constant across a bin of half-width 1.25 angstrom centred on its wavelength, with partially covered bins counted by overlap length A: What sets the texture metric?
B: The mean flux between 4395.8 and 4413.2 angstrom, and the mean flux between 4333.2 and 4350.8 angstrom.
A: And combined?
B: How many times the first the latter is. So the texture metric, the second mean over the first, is 0.93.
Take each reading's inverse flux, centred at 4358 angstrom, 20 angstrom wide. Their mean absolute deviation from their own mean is 0.028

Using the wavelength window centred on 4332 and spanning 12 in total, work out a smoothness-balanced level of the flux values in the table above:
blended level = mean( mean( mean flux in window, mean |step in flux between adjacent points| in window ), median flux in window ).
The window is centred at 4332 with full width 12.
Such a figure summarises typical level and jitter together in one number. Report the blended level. 0.98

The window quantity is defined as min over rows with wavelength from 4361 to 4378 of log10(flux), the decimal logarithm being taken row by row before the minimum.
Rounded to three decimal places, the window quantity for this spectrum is 0.107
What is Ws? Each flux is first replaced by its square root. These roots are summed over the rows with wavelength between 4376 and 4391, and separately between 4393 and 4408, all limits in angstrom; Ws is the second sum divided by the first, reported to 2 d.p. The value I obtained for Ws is 1.04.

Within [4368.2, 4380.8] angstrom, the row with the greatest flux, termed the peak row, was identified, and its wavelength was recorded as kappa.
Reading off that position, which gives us 4369.5 angstrom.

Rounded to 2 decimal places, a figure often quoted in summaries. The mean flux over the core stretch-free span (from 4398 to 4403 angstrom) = 1.33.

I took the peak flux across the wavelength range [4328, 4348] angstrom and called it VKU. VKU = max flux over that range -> 1.34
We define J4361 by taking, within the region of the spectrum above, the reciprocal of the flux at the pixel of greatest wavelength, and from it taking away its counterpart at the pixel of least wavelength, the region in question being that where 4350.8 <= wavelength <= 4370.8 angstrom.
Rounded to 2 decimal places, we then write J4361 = -0.02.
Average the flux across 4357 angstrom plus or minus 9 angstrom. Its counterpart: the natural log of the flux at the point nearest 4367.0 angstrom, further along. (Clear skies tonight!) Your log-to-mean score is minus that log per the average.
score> -0.27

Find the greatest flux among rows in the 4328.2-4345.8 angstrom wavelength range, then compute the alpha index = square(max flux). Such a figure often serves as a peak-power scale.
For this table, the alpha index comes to 1.80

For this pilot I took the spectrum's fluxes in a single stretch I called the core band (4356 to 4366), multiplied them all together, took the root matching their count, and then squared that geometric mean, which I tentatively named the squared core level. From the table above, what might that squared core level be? 2.2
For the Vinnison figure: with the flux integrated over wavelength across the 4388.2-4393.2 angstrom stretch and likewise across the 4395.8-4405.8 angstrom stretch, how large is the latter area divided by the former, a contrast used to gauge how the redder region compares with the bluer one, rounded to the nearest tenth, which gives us 2.0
